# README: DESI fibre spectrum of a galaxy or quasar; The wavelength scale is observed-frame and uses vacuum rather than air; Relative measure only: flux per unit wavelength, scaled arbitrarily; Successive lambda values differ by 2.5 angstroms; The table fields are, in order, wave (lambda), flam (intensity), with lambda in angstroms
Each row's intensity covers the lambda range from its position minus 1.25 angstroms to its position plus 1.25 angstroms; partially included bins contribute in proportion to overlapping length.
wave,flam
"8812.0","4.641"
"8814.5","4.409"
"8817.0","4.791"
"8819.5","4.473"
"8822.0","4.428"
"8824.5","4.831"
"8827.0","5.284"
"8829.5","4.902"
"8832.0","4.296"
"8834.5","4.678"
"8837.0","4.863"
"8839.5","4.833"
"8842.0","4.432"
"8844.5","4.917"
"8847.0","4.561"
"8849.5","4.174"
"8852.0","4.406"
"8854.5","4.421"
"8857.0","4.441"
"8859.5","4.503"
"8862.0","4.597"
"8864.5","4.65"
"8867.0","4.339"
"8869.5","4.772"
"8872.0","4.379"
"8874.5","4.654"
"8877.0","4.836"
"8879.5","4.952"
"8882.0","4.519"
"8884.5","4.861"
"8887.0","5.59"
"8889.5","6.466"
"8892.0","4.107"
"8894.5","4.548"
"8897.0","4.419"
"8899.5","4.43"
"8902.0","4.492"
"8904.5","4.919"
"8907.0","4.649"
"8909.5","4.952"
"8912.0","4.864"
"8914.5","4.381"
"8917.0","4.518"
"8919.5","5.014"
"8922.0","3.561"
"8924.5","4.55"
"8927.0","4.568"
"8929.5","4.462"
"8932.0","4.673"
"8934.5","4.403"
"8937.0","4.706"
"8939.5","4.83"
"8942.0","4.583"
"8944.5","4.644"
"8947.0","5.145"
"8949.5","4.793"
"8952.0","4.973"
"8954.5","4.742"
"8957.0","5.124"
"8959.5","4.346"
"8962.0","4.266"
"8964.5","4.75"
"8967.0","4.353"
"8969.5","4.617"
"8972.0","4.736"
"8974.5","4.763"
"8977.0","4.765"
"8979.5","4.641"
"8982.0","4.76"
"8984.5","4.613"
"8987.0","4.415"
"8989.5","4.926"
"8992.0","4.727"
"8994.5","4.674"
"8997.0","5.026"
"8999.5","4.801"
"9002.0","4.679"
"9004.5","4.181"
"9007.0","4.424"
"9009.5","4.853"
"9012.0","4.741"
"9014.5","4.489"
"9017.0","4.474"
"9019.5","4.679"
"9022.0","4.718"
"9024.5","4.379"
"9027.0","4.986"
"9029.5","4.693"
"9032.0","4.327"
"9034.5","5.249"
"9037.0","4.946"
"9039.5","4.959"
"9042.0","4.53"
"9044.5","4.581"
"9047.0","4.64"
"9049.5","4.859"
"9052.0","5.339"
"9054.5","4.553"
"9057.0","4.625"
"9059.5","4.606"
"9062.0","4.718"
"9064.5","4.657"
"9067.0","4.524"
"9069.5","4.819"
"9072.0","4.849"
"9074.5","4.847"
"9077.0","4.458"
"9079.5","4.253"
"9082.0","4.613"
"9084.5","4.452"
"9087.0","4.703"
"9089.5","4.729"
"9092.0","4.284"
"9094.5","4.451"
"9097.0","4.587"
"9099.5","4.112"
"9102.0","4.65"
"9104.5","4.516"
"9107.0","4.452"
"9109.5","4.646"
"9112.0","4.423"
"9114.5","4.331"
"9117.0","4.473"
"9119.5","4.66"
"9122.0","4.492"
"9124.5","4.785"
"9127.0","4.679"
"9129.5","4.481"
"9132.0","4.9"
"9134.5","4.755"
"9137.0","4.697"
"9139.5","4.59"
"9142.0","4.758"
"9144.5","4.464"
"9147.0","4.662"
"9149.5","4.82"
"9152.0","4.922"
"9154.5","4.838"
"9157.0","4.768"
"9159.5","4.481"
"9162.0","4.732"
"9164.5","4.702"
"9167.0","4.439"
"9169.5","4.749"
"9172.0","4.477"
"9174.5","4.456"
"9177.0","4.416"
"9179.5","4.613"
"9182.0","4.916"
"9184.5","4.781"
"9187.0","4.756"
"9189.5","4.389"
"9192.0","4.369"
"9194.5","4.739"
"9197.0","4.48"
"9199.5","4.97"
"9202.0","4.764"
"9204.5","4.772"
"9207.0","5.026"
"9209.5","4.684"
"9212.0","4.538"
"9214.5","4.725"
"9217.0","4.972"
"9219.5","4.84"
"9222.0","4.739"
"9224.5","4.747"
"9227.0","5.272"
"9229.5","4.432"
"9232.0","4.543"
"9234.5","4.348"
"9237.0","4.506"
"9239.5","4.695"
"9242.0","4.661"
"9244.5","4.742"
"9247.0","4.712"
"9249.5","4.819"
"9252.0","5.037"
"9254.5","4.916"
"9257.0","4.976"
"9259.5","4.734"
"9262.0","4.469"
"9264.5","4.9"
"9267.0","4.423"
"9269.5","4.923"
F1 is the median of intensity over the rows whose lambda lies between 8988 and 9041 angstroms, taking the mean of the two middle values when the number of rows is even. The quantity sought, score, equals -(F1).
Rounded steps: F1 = 4.72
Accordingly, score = -4.718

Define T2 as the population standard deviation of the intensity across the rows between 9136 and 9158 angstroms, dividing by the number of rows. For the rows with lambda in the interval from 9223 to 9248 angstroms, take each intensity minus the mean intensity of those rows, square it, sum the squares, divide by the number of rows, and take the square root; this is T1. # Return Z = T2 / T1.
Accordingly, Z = 0.5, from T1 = 0.24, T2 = 0.131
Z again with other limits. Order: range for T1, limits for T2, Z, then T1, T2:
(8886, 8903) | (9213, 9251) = 0.3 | 0.78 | 0.215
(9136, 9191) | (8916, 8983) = 1.9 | 0.16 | 0.303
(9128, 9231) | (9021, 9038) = 1.6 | 0.20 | 0.308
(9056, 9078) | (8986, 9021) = 1.7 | 0.13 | 0.221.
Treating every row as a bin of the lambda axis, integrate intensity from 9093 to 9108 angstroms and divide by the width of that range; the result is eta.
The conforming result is 4.46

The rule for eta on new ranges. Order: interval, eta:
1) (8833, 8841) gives 4.76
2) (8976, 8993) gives 4.69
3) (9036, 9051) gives 4.76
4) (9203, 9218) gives 4.78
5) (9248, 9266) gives 4.83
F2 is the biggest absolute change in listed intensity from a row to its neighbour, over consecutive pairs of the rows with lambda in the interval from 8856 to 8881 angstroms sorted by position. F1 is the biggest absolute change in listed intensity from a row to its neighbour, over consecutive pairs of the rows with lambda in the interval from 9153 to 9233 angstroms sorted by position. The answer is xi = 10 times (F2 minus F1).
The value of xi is -4.1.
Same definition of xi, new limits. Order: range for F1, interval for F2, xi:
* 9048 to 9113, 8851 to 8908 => 15.7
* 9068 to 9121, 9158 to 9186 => -2.3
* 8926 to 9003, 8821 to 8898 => 15.8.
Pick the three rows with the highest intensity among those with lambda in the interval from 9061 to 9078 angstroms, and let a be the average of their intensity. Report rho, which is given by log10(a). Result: 0.685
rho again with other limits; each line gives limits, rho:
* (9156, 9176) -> 0.677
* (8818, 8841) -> 0.700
